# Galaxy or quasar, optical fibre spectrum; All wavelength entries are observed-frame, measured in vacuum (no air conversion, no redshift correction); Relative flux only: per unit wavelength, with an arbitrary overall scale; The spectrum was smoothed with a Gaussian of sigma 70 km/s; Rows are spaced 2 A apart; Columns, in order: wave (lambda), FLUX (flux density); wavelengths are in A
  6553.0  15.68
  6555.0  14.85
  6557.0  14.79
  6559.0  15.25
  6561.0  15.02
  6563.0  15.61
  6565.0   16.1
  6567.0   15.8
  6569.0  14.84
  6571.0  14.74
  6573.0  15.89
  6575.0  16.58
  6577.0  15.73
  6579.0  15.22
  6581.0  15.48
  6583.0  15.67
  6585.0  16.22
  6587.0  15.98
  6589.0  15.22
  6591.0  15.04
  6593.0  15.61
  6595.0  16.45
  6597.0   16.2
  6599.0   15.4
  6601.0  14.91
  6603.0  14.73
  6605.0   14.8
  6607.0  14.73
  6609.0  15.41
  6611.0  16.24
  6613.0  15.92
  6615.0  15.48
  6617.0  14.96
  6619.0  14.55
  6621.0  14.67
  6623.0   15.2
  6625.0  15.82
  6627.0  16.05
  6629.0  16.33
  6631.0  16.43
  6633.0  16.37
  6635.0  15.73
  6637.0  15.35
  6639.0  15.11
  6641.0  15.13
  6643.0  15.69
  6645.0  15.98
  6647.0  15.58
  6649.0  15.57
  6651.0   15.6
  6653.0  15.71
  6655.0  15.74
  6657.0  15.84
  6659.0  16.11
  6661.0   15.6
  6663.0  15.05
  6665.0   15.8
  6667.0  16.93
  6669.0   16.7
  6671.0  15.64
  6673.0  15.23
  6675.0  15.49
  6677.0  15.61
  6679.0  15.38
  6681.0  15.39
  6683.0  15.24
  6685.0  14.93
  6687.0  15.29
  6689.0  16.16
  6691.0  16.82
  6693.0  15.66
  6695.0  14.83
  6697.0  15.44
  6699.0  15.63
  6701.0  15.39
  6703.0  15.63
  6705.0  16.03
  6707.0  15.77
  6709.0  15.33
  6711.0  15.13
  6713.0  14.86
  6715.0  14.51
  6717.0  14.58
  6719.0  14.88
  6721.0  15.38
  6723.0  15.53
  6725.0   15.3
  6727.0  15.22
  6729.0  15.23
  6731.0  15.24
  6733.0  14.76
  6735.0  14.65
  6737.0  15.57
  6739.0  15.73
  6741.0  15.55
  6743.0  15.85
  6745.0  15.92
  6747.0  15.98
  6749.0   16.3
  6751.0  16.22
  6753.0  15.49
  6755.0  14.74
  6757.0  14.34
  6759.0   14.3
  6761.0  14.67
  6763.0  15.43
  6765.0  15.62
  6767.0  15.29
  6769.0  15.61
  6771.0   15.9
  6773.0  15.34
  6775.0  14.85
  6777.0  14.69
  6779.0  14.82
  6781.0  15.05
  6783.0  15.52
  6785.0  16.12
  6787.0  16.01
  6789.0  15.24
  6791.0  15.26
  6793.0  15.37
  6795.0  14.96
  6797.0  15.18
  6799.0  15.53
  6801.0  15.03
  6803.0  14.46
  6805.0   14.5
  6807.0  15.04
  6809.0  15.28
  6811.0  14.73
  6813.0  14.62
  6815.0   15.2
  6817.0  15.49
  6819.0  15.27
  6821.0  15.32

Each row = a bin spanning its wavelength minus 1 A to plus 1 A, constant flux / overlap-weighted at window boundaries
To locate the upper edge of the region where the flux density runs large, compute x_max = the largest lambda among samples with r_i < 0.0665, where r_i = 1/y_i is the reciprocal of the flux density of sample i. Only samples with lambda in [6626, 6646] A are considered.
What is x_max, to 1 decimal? 6645.0 A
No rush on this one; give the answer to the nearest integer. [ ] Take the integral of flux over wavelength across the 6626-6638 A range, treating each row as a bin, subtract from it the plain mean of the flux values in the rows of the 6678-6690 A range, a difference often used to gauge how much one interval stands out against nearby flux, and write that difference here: 177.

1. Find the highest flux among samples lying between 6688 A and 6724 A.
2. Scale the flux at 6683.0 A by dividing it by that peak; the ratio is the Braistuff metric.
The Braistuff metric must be 0.91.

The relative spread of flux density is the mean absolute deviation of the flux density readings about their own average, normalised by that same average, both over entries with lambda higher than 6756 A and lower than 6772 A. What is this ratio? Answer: 0.035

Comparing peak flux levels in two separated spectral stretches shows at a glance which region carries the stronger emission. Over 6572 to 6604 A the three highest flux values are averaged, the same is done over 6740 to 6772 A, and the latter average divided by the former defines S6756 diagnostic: 0.985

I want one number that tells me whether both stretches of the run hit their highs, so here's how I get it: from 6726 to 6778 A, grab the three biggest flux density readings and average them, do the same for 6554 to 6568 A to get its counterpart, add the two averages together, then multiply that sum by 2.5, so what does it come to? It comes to 80.0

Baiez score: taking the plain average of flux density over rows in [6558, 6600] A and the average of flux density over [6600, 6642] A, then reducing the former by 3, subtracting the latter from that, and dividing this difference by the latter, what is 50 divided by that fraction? -275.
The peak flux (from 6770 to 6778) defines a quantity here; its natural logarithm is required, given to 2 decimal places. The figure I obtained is 2.77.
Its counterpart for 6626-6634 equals 2.80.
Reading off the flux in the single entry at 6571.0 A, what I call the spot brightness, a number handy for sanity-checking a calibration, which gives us 14.74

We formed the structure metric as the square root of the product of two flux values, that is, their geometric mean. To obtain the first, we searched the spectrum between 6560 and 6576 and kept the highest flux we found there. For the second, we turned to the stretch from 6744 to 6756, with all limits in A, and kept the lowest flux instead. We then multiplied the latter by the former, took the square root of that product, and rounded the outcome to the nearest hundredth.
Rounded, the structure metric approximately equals 15.63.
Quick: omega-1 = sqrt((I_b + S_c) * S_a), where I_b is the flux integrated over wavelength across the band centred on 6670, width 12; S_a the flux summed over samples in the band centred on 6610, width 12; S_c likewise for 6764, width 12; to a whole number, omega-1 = 162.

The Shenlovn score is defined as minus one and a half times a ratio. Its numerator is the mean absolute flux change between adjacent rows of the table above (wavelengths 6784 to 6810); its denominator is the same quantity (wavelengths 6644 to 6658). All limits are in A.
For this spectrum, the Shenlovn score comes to -4.28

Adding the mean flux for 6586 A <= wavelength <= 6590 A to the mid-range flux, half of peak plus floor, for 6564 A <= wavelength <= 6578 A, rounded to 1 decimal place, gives 31.3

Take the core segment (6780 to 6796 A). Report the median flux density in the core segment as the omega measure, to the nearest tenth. 15.3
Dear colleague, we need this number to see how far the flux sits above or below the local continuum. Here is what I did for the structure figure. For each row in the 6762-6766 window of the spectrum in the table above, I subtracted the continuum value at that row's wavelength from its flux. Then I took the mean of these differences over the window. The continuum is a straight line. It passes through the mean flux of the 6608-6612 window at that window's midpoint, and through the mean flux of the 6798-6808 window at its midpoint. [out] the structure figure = 0.43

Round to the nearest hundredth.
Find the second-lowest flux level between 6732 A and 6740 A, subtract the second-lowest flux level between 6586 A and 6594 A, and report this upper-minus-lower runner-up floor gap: -0.46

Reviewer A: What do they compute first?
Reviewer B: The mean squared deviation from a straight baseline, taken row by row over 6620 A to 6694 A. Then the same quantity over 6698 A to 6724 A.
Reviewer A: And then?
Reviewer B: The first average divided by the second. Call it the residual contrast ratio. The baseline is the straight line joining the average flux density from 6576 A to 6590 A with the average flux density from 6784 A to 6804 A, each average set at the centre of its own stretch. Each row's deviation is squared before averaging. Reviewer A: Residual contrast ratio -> 1.3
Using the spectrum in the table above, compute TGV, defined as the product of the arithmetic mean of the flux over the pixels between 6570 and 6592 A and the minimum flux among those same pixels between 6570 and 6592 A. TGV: 230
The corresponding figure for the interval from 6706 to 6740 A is 220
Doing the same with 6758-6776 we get 218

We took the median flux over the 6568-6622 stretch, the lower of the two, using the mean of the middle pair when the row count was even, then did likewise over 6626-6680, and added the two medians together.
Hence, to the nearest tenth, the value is 31.1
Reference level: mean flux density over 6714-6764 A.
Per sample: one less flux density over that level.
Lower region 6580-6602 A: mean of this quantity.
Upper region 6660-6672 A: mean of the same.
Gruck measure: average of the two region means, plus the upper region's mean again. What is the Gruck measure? -0.08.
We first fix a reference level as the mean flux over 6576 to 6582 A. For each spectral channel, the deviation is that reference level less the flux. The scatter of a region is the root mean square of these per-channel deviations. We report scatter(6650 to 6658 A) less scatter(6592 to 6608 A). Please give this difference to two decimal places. -0.39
